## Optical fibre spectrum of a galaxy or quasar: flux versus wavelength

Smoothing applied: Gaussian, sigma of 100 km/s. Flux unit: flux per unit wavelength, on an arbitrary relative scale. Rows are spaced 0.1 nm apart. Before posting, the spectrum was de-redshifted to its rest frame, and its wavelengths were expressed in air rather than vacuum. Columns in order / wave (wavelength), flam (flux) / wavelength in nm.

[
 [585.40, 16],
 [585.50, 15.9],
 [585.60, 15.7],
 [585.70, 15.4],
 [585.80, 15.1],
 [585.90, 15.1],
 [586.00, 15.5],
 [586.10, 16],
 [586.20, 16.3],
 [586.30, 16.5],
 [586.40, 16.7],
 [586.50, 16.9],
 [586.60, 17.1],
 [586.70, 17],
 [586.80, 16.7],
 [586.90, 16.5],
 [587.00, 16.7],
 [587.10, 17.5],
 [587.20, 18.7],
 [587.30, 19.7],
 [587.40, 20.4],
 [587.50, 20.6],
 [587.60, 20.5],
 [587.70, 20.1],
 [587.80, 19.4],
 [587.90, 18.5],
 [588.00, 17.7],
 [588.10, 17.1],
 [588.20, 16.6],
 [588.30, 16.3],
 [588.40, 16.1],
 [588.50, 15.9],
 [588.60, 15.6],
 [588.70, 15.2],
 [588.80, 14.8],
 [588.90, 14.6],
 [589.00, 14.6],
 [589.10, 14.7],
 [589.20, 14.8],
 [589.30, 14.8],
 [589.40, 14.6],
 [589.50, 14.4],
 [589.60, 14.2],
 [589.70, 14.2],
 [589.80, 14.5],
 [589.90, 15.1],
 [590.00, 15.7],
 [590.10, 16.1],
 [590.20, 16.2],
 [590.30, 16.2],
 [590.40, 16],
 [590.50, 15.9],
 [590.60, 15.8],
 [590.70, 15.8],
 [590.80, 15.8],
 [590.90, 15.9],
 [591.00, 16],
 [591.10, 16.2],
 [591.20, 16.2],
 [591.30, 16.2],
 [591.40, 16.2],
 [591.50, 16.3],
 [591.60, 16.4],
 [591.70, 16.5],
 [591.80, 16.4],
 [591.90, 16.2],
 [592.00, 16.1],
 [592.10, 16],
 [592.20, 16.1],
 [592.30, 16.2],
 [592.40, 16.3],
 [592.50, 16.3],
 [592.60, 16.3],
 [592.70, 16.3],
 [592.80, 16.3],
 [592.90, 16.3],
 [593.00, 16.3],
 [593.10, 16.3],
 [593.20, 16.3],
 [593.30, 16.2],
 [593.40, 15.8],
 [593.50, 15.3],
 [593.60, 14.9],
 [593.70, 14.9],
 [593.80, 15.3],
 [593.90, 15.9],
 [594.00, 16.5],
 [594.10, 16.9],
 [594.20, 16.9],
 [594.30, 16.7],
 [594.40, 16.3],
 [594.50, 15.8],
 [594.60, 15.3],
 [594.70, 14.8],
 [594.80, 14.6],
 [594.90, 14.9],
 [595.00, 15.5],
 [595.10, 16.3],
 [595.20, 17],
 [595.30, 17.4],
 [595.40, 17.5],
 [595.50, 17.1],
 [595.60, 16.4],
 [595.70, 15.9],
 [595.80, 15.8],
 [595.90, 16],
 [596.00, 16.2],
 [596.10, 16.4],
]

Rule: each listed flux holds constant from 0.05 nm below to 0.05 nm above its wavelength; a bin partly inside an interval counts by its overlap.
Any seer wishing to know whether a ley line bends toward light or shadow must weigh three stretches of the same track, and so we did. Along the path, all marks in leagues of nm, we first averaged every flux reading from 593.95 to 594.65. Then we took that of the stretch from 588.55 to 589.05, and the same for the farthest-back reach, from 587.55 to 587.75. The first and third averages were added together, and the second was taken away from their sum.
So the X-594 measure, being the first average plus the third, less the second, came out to 21.7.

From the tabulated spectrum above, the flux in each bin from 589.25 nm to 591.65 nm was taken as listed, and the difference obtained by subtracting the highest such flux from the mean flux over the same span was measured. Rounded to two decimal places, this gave -0.79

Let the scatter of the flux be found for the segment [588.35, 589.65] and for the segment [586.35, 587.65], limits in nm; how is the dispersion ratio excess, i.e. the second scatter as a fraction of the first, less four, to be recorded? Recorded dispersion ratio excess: -1.2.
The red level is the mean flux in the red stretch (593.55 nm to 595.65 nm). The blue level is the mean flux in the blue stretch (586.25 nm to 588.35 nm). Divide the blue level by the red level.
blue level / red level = 1.12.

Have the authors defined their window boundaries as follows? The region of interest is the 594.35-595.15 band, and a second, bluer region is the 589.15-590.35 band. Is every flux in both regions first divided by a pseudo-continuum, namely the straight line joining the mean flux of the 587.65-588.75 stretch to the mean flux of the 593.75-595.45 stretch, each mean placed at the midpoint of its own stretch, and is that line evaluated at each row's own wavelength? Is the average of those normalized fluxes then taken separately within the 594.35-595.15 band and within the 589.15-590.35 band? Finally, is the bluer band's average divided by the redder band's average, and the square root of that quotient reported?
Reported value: 0.96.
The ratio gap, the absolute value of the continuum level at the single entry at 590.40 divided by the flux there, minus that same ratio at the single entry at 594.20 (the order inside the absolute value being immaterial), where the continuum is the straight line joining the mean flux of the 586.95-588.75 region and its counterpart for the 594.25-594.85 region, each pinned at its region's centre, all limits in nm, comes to 0.14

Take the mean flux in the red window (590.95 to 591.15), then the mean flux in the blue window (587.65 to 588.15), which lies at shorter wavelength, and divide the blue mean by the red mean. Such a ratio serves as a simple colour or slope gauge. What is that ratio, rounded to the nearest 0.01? 1.15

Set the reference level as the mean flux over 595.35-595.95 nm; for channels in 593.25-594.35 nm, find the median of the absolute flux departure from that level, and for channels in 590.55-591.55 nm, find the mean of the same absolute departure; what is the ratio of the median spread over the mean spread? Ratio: 1.3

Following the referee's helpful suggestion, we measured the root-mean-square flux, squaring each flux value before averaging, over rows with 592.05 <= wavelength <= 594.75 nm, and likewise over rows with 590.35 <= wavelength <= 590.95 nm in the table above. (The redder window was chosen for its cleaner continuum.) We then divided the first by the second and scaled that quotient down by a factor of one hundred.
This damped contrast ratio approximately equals 0.0101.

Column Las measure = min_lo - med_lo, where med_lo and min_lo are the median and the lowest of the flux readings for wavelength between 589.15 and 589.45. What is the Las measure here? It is -0.20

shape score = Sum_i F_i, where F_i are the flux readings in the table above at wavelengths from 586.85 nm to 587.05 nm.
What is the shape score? 33.2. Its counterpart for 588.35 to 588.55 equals 32.0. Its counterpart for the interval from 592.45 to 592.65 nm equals 32.6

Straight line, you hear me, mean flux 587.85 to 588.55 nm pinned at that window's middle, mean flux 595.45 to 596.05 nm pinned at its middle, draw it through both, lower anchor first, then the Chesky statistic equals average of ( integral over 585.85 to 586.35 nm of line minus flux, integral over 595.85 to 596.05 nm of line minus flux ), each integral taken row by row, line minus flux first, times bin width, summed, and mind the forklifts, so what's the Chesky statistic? 0.31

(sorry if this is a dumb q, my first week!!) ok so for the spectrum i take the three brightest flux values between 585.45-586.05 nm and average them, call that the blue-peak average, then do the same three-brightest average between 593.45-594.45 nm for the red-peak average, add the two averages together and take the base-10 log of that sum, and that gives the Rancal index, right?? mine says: 1.51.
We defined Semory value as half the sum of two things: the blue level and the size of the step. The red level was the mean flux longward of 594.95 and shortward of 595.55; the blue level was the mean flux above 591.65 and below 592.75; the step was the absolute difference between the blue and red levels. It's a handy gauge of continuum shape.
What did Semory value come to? 8.4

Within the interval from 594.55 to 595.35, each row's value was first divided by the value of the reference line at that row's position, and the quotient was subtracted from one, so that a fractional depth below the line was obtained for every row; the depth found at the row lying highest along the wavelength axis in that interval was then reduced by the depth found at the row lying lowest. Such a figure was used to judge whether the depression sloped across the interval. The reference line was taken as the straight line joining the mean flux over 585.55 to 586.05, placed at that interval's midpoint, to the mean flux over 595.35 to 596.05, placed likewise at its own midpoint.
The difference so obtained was -0.12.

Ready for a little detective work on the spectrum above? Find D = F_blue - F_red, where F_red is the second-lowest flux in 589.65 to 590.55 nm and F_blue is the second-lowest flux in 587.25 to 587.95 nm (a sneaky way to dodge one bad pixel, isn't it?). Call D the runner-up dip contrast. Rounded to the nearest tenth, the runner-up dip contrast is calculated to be 4.9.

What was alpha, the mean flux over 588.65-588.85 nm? 15.0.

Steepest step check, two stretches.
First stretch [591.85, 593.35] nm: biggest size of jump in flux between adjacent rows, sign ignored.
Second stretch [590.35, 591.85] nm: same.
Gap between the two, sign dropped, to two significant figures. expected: 0.10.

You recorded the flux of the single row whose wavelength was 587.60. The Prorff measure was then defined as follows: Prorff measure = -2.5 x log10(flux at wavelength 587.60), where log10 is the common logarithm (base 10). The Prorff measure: -3.28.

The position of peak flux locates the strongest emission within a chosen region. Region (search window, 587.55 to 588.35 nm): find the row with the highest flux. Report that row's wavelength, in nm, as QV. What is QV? 587.60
